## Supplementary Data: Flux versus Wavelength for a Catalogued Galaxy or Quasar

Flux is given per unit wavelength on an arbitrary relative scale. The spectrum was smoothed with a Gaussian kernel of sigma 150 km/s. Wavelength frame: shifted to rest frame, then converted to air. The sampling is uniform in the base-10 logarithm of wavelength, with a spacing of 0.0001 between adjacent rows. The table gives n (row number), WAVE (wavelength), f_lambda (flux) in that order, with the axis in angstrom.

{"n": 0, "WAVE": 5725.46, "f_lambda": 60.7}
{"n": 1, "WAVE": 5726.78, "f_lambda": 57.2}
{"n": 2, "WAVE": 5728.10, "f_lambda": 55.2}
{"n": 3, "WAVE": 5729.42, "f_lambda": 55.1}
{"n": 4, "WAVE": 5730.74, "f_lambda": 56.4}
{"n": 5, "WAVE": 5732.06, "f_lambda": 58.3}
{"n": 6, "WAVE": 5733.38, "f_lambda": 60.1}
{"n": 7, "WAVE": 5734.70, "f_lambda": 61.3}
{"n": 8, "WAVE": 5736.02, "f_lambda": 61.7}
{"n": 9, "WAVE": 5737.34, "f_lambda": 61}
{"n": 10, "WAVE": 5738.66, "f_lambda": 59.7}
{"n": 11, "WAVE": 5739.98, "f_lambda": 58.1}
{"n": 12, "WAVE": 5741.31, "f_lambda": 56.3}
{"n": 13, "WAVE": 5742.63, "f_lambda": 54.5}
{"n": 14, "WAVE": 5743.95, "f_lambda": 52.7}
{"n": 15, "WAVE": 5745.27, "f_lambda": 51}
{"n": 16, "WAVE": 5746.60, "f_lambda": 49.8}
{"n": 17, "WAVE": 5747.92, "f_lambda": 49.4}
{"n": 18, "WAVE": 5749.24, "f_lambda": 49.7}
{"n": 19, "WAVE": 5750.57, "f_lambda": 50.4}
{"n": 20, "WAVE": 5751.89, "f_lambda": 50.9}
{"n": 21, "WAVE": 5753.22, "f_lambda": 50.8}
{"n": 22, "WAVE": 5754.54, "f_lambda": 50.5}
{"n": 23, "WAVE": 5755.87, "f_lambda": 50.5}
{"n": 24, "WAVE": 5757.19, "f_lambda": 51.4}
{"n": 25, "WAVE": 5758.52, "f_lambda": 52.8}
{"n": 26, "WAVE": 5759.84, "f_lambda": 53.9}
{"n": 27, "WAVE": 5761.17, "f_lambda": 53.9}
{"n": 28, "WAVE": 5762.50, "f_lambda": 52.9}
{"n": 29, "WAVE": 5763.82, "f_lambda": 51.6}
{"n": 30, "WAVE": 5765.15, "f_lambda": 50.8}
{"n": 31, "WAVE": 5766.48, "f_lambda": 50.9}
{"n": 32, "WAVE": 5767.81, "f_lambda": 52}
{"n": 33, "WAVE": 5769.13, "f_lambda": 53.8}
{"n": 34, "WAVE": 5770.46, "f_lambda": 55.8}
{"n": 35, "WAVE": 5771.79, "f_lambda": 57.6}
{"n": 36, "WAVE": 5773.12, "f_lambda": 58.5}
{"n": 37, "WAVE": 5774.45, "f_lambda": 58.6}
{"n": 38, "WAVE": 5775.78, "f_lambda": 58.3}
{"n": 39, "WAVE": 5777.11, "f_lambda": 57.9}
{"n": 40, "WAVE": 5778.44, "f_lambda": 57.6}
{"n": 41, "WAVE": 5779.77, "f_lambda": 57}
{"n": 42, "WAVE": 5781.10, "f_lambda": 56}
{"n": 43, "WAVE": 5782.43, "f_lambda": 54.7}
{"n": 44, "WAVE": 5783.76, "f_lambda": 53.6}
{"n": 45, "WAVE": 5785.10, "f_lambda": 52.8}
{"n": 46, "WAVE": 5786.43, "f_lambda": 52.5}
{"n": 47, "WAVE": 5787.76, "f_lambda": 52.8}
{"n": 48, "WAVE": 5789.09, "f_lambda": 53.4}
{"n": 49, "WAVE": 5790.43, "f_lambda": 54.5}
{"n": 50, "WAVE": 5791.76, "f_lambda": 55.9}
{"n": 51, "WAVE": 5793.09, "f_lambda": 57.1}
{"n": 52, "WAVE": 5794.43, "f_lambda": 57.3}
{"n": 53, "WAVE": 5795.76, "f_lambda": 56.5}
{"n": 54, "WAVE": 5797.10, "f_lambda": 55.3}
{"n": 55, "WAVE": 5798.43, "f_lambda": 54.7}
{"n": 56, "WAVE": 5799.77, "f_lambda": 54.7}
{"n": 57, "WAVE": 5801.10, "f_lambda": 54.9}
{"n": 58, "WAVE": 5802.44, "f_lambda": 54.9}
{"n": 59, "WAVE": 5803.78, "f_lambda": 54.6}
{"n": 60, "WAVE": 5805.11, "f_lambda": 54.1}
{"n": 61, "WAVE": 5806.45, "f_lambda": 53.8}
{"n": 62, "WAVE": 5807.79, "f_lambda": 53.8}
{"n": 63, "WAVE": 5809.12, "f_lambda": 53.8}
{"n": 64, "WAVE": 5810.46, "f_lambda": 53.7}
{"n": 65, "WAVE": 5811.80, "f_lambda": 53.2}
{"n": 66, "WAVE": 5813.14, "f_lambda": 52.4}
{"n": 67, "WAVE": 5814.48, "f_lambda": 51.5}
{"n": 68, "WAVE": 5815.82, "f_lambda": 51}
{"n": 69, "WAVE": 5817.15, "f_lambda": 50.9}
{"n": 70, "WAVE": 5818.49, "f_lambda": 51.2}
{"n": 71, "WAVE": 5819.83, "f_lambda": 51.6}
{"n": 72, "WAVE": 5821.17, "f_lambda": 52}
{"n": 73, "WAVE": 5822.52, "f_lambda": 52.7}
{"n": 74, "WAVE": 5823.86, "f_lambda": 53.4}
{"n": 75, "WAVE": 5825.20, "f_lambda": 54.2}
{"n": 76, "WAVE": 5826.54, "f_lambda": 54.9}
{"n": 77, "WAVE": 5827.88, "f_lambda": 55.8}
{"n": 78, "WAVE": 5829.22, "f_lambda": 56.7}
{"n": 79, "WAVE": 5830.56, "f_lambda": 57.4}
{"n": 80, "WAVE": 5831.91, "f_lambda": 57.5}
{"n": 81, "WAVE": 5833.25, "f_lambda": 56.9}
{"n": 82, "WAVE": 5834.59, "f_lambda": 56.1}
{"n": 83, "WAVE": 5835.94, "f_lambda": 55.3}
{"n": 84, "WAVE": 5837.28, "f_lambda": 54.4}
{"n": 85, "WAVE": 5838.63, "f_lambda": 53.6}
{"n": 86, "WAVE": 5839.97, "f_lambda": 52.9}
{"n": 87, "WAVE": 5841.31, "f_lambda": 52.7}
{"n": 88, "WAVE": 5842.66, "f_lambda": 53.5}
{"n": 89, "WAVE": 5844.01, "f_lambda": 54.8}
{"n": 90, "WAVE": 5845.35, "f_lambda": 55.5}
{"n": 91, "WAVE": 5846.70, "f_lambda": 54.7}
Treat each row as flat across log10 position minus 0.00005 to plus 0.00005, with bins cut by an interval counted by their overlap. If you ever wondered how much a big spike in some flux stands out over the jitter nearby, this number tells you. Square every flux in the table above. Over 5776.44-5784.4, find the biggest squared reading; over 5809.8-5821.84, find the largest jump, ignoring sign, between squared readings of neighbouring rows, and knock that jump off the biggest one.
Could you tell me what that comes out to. 3259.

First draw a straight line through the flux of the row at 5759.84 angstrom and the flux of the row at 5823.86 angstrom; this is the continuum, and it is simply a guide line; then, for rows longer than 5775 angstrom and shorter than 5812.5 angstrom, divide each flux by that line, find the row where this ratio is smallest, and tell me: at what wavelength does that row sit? 5786.43 angstrom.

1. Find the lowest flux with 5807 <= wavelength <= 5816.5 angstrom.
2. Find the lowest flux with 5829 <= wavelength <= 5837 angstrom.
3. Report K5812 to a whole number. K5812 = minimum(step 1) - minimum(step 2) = -4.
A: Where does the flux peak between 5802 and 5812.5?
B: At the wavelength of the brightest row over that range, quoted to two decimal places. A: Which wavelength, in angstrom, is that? 5802.44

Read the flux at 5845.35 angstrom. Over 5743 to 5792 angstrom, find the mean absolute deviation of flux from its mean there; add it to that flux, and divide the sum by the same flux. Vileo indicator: 1.04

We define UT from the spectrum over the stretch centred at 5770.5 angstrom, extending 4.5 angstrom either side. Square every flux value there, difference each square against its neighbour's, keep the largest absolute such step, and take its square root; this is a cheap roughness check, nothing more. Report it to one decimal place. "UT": 14.8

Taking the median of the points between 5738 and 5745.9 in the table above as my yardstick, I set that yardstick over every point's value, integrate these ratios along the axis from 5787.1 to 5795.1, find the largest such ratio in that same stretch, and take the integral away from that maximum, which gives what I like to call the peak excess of -6.99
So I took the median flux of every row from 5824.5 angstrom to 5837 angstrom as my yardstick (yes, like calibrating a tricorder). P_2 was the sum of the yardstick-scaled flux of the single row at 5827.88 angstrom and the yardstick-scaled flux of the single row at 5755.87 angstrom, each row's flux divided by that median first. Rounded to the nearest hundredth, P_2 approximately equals 1.89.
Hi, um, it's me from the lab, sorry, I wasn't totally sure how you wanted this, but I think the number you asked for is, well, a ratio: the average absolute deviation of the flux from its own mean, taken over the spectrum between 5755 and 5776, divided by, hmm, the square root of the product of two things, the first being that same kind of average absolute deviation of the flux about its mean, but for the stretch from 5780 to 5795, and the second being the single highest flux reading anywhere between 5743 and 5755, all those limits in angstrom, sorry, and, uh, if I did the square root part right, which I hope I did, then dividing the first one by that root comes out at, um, 0.27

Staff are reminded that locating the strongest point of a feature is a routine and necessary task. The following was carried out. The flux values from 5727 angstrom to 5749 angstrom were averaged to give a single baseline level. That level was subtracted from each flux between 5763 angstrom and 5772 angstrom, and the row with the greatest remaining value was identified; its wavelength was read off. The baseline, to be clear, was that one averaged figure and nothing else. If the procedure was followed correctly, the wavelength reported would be 5771.79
